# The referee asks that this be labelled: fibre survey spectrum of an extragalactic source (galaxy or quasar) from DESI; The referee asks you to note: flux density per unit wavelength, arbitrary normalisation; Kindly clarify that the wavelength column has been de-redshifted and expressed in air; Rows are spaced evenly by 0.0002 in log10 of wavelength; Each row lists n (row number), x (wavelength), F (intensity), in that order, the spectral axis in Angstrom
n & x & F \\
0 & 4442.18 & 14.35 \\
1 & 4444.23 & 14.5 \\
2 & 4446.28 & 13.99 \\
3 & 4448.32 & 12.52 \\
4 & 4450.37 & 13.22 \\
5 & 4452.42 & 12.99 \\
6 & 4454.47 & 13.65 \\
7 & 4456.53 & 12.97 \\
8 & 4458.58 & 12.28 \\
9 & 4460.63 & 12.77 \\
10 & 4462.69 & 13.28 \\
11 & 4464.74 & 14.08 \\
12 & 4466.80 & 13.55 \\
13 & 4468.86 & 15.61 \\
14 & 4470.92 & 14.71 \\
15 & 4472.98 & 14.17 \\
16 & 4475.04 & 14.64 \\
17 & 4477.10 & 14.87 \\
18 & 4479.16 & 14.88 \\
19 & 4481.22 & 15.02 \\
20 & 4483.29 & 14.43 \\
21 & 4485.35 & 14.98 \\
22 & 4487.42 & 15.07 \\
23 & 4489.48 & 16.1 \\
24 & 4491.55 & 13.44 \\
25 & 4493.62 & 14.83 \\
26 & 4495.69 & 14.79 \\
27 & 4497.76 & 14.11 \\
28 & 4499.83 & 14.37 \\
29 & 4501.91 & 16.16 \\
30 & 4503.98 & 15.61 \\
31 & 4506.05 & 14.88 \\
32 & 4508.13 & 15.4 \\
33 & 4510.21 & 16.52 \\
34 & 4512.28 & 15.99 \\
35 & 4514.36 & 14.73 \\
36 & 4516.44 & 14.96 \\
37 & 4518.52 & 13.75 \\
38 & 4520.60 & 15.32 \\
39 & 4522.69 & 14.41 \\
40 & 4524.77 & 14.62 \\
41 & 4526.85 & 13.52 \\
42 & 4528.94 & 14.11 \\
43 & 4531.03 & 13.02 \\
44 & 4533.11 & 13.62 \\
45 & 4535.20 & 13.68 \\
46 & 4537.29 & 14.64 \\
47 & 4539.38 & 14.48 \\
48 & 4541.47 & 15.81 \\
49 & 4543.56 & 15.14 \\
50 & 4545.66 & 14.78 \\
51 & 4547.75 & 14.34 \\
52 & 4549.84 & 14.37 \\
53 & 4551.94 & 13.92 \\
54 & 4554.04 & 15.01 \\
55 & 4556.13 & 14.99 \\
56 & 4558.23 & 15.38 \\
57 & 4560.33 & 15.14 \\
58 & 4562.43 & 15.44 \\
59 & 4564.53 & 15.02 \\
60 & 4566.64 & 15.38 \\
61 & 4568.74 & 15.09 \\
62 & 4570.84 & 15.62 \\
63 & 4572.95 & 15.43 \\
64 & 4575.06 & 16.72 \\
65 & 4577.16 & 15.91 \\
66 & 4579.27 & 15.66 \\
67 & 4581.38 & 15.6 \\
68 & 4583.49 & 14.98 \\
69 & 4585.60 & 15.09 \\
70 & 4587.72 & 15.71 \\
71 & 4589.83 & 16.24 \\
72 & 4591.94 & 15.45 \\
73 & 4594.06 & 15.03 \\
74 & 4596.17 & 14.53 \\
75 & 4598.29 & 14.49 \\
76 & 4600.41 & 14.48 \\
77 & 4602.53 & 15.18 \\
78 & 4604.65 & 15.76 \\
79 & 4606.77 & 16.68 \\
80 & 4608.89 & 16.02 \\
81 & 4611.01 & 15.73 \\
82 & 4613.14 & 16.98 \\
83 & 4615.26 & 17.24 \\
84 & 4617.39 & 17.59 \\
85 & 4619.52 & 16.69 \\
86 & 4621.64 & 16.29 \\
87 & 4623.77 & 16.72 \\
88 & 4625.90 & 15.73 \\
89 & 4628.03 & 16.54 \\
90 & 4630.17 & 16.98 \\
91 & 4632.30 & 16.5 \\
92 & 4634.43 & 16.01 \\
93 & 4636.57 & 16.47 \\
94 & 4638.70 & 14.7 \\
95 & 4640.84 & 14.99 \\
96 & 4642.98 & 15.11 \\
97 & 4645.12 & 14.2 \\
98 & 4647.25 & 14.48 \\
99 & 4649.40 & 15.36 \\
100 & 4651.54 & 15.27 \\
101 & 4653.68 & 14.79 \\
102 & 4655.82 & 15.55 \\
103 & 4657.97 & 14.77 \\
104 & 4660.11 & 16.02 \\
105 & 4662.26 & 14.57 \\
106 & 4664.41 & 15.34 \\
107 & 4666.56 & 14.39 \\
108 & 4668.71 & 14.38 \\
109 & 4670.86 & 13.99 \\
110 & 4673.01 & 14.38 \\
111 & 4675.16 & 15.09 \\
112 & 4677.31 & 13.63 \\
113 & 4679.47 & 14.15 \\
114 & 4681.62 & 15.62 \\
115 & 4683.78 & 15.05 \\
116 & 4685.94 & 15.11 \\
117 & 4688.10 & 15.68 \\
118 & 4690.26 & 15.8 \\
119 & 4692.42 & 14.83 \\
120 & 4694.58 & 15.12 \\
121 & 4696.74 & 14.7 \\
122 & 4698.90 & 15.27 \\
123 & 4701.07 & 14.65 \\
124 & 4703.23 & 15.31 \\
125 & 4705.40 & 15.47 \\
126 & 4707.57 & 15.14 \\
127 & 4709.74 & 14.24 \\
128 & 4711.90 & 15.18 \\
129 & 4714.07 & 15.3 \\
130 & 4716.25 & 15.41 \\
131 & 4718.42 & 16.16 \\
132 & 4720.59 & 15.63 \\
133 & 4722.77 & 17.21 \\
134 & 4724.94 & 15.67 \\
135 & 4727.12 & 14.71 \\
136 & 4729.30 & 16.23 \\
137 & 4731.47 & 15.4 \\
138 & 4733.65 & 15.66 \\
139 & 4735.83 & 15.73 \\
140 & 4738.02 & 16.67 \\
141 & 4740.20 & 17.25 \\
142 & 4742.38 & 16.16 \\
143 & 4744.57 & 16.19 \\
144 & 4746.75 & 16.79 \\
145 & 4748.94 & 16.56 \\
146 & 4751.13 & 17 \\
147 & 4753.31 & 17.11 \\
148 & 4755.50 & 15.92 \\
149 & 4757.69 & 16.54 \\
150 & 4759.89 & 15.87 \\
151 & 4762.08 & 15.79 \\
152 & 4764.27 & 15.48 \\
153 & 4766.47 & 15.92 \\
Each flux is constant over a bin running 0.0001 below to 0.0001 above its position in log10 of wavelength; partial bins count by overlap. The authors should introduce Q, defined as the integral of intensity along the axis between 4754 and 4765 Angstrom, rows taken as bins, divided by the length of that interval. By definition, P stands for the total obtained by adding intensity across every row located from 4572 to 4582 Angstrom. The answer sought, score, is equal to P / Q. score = 5.0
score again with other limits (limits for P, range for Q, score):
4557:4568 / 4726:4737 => 4.9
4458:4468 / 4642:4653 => 4.4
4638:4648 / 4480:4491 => 4.9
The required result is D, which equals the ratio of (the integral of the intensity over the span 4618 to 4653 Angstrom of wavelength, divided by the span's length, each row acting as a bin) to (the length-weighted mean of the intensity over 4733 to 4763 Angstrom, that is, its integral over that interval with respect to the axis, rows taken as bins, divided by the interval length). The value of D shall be 0.962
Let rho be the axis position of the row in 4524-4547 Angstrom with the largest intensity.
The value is 4541.47 Angstrom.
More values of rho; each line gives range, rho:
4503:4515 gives 4510.21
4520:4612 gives 4575.06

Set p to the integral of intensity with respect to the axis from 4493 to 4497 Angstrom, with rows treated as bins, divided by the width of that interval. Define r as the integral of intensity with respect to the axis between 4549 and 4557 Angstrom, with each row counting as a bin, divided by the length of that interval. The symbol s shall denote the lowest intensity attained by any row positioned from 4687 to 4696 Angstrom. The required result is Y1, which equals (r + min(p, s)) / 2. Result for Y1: 14.7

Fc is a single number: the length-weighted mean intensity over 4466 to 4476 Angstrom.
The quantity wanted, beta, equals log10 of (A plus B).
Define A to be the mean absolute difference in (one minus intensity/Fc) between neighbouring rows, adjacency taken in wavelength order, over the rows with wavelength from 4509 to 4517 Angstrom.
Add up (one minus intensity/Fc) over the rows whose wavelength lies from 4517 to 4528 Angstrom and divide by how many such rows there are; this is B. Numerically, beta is -1.2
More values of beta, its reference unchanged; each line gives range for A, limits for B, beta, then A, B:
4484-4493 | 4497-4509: -1.3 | 0.087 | -0.037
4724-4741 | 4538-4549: -1.6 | 0.051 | -0.025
